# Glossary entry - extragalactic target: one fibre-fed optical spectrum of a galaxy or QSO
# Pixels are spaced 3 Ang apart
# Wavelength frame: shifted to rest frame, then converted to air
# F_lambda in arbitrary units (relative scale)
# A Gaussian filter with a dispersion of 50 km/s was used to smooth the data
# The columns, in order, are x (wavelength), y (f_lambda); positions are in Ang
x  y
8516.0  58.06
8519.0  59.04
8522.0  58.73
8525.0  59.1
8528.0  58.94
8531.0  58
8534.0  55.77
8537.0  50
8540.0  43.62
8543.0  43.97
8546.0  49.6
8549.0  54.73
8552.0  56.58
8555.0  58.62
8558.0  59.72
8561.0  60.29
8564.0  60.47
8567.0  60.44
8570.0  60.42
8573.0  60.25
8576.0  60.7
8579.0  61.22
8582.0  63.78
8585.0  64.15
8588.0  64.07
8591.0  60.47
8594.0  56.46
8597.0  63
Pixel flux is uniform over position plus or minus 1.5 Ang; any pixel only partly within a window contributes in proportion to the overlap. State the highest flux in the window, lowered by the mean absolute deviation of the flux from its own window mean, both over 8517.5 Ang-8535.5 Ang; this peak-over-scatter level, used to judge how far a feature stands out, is 58.2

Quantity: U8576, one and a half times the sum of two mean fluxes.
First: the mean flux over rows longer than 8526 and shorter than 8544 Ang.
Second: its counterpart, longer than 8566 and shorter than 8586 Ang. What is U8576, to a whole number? 170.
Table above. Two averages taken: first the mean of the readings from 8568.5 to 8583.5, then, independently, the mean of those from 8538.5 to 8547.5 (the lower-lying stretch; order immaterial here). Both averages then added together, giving 107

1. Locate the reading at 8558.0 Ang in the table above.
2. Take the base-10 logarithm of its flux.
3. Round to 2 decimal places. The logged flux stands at 1.78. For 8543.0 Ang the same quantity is 1.64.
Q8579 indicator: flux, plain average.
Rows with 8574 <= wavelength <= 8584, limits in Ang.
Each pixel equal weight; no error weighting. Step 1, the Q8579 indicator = 61.9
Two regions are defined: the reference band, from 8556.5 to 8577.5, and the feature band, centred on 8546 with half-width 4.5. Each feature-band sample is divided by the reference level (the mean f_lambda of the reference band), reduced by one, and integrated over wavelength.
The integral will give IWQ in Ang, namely -1.6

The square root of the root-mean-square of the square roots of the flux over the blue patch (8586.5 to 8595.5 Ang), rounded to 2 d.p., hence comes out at 2.79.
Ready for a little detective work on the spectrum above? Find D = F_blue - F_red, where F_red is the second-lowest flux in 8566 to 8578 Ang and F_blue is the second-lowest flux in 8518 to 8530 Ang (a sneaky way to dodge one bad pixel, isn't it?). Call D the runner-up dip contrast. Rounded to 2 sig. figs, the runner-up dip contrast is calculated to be -1.5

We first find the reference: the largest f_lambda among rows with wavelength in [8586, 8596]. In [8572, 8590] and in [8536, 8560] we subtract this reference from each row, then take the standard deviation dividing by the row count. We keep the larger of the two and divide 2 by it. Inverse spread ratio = 0.34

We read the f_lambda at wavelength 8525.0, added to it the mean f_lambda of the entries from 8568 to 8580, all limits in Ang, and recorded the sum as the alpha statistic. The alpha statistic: 120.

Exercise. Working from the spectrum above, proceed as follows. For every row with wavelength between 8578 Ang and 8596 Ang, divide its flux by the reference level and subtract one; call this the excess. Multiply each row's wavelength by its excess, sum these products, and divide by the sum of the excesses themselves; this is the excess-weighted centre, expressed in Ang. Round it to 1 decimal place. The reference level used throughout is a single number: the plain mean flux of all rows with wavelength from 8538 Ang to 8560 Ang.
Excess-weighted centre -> 8585.6 Ang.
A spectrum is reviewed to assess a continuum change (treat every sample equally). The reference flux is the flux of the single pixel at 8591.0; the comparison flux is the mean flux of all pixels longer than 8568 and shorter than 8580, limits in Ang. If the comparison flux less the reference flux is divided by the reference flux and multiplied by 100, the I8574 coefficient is 0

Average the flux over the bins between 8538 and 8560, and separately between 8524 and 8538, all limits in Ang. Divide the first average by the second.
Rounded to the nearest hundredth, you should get 0.93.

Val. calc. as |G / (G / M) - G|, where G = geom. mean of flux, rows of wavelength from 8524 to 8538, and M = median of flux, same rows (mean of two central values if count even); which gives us 1.75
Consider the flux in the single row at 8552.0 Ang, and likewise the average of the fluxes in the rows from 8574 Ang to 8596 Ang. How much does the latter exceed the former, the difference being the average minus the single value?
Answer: 5.0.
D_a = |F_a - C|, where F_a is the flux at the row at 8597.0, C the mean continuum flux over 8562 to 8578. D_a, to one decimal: 2.5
